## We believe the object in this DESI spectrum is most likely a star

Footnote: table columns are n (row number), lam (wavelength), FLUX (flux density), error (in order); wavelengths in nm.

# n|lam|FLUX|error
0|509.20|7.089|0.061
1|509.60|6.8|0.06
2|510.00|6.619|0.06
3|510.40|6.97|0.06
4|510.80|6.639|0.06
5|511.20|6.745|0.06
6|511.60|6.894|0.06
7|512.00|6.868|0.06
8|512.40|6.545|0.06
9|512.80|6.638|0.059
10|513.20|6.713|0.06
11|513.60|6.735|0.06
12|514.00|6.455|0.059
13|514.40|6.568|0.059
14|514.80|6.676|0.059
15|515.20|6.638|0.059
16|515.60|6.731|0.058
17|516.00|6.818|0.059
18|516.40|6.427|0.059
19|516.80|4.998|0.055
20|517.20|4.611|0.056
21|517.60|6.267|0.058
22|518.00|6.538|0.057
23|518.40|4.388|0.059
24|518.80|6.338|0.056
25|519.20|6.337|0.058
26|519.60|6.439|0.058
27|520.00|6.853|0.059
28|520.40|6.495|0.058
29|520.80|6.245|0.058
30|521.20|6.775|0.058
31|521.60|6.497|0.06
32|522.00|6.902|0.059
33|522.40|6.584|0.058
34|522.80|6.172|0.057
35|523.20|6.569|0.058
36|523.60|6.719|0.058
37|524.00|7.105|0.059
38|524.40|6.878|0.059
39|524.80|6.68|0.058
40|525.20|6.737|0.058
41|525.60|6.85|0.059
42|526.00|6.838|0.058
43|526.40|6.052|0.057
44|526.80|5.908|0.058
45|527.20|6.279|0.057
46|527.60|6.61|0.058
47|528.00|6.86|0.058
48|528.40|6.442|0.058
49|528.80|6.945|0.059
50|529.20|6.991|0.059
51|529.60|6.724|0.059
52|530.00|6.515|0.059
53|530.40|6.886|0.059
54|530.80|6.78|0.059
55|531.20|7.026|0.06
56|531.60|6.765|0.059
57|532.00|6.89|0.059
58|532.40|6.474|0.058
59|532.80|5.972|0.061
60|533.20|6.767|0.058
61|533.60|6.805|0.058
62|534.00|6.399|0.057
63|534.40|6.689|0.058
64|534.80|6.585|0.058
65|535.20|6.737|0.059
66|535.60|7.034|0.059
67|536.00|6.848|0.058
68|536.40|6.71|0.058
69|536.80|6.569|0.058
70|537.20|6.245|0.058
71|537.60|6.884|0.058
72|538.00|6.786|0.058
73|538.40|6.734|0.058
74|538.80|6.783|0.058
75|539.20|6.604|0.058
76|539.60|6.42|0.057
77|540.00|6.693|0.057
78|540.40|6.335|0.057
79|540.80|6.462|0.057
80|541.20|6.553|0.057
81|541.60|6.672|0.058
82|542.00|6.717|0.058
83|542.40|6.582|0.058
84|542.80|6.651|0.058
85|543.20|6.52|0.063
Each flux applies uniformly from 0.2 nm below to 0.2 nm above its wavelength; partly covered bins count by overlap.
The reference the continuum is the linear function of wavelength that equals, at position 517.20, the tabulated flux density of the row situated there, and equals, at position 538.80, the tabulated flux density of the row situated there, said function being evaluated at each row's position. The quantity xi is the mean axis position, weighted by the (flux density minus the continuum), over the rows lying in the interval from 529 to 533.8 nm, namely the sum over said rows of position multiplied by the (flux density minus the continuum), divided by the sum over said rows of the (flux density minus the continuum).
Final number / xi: 530.93 nm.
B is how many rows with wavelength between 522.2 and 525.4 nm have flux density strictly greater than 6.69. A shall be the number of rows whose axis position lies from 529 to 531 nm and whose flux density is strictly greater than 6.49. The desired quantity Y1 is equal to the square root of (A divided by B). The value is 1.1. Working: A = 5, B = 4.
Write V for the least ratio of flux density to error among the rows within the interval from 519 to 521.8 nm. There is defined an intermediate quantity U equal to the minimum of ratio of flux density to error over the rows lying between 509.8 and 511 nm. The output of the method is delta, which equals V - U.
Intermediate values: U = 110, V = 108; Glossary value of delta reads -3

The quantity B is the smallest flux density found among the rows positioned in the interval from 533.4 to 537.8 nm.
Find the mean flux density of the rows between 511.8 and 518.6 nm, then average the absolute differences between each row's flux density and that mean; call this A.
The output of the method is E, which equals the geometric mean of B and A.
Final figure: 1.9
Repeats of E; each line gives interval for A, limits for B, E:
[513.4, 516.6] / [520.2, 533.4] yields 0.8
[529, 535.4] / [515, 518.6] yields 0.9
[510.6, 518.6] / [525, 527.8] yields 1.7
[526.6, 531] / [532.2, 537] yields 1.2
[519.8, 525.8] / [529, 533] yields 1.1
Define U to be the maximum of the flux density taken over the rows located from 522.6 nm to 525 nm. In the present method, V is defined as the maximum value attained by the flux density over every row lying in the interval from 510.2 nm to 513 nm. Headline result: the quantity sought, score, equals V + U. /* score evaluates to 14.1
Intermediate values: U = 7.105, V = 6.97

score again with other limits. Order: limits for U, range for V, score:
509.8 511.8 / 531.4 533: 13.9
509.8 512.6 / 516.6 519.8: 13.5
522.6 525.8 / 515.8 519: 13.9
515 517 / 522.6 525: 13.9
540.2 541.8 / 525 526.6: 13.5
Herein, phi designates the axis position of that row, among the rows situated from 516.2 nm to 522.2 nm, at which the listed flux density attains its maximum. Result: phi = 522.00 nm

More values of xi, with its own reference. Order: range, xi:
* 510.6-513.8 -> 512.16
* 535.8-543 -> 541.71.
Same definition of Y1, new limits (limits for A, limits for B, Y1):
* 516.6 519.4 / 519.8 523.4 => 0.6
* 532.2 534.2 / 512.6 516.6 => 0.7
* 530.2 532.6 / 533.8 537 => 1.1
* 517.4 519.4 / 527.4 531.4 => 0.4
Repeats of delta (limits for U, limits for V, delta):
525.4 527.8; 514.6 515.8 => 11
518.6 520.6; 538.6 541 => 2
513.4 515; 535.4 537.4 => -2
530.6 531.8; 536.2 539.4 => -7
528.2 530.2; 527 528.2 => 0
